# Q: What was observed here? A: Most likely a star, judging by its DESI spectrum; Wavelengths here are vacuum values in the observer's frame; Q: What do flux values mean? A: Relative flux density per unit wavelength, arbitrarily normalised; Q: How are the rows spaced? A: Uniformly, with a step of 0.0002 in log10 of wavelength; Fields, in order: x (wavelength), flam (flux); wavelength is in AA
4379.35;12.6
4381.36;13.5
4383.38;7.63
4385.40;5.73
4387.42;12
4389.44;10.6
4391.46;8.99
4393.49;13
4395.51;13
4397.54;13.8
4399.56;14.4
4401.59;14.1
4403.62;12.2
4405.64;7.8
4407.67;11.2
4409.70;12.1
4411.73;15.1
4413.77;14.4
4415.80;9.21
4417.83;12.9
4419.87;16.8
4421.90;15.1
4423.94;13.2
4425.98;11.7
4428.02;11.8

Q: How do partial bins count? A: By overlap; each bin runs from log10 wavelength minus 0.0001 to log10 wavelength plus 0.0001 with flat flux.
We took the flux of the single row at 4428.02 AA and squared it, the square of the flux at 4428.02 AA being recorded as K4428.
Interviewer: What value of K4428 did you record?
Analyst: 139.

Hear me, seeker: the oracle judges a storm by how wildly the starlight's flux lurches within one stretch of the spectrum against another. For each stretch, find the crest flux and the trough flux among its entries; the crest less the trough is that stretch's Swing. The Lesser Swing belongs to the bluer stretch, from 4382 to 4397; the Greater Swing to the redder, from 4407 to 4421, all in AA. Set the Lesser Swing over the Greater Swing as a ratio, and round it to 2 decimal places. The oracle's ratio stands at 0.96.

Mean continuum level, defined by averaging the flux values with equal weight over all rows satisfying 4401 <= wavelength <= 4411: 11.5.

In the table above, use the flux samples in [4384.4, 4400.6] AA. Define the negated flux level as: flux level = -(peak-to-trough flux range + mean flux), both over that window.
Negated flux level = -20.1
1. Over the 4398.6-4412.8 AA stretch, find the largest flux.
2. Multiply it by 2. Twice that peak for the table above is 30.2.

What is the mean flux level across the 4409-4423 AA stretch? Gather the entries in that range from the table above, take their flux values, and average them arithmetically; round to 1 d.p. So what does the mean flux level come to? 13.7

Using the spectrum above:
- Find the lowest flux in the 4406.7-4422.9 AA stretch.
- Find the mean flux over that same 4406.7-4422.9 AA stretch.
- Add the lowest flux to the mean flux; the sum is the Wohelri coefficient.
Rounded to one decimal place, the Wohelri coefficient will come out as 22.6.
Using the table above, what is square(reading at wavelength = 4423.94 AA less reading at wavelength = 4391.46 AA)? 18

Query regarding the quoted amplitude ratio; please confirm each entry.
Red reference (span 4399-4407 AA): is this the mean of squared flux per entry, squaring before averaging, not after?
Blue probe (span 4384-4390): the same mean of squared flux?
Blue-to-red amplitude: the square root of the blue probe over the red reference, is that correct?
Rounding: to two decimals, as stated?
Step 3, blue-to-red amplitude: 0.79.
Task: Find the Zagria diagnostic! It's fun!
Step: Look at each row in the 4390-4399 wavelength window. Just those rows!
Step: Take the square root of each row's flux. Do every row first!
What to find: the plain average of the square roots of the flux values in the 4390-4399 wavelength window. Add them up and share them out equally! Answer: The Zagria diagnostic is 3.5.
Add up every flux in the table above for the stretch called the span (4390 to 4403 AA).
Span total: 77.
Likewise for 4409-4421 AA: 81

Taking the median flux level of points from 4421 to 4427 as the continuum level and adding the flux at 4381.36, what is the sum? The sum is 26.7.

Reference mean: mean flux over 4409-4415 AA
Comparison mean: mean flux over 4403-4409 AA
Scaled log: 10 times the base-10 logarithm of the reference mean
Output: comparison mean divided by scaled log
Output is 0.91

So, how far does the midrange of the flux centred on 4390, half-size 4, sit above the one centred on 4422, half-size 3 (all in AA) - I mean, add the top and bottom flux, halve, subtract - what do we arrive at -4.0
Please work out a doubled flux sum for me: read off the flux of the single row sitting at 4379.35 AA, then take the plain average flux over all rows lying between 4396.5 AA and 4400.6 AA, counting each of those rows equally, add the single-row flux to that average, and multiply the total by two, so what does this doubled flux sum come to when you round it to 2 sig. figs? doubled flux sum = 53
